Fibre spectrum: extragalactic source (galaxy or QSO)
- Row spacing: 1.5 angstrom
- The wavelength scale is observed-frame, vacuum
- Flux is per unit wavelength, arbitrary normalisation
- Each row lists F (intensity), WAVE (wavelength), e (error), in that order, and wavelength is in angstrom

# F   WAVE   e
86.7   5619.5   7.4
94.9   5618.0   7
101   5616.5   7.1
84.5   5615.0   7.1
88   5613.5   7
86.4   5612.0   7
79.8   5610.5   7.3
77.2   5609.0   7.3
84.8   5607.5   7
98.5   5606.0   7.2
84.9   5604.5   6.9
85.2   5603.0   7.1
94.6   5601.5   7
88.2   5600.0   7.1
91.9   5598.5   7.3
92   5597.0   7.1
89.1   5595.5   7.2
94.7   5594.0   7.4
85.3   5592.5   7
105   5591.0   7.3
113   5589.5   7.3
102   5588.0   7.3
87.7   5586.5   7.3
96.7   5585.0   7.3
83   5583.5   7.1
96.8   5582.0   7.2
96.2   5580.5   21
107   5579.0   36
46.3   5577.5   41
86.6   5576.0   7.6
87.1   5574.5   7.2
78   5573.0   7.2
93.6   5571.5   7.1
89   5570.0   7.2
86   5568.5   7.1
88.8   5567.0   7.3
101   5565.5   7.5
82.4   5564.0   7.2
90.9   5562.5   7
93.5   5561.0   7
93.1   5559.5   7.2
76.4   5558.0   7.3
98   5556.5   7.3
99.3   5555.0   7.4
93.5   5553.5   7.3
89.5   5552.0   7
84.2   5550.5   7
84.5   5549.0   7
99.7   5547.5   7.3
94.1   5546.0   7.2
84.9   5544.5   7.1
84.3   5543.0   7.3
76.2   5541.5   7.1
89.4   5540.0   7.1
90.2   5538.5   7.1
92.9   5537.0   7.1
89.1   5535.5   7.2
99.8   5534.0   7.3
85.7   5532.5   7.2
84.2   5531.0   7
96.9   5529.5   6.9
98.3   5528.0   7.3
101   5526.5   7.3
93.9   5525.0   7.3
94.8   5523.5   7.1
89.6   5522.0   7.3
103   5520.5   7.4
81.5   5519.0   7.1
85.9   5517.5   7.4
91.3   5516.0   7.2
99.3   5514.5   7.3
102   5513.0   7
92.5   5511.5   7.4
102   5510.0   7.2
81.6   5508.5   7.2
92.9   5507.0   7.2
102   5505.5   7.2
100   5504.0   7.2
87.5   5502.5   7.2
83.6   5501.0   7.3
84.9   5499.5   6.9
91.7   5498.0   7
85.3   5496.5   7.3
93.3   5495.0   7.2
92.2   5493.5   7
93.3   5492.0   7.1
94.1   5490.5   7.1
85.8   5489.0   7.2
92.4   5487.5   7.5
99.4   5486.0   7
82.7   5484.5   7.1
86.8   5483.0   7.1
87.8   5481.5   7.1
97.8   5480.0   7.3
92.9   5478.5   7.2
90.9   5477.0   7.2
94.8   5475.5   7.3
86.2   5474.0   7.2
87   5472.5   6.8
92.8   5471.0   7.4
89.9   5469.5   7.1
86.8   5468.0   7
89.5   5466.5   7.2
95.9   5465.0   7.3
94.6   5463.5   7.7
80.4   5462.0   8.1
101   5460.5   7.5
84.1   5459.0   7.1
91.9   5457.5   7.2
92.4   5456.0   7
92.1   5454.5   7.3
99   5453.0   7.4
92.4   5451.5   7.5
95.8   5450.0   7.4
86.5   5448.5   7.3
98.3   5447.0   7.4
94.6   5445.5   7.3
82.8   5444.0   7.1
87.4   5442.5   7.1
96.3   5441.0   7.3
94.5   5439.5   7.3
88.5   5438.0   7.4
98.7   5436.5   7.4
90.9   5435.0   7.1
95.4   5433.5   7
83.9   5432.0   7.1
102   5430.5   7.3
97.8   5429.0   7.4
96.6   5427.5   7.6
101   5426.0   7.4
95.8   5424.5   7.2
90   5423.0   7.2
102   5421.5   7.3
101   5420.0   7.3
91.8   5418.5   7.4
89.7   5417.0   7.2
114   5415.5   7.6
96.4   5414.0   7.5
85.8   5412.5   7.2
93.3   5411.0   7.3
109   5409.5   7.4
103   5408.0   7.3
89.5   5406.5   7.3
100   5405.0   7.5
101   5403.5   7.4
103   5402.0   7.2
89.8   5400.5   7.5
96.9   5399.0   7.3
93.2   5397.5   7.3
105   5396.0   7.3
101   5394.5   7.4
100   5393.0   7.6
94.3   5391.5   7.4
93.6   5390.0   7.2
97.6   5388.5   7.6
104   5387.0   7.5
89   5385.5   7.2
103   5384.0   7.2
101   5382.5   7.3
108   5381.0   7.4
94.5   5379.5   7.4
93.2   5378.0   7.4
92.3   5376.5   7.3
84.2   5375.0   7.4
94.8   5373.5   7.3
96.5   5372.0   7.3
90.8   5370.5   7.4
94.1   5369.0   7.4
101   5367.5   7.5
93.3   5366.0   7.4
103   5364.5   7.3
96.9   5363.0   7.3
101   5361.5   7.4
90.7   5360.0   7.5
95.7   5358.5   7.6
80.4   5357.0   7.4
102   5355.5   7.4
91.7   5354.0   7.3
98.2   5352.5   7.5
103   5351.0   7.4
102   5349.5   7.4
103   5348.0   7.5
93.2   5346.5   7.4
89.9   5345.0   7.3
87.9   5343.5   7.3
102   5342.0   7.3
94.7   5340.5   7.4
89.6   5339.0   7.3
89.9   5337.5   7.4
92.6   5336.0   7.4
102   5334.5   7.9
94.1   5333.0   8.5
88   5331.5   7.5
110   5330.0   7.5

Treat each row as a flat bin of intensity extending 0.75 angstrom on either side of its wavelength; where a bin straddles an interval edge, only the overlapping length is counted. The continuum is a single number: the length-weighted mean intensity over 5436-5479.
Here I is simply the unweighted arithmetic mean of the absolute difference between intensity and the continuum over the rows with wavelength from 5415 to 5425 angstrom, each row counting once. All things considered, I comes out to 7.2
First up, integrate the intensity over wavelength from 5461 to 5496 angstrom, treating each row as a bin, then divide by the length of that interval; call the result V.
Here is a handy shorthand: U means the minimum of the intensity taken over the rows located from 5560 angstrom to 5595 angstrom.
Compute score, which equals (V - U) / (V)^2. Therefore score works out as 0.0054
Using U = 46.3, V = 90.8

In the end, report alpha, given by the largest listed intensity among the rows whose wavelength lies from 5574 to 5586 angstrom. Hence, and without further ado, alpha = 107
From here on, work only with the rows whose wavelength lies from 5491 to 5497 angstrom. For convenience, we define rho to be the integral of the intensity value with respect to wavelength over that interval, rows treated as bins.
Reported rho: 548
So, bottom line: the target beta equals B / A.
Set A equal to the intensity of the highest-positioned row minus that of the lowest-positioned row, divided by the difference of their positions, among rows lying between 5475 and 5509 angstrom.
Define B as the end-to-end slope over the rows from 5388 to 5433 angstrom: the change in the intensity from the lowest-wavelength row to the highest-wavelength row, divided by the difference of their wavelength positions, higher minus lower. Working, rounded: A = -0.40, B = -0.3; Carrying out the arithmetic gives 1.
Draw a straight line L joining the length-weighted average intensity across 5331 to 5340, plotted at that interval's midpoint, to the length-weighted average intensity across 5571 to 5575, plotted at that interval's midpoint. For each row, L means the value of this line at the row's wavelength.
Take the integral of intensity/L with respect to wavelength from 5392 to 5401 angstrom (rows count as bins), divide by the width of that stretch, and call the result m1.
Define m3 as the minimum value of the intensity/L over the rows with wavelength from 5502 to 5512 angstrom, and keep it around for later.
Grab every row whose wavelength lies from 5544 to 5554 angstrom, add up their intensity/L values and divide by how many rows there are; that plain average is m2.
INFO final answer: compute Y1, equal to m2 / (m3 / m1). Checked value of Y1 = 1.20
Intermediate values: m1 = 1.07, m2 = 1.04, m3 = 0.93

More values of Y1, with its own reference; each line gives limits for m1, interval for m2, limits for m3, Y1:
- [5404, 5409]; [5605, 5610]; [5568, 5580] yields 2.05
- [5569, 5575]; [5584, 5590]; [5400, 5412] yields 1.20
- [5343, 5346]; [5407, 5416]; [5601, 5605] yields 1.07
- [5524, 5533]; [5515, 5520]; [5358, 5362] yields 1.08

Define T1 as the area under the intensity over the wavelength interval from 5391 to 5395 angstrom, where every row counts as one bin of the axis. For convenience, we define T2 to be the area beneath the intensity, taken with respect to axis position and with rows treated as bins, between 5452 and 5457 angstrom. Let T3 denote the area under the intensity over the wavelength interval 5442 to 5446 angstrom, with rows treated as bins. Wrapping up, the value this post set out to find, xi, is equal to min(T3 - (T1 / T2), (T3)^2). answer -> 351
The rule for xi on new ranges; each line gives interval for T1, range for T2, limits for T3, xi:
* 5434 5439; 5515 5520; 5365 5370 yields 480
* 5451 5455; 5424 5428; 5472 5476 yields 356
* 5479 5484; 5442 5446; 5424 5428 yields 391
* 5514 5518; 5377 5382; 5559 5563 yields 370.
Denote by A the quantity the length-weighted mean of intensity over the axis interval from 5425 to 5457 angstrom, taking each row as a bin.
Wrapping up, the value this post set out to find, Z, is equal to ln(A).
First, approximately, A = 93.7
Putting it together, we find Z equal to 4.54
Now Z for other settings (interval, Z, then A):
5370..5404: 4.57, 96.8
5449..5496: 4.52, 91.4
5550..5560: 4.51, 90.7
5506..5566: 4.52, 91.6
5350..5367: 4.57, 96.2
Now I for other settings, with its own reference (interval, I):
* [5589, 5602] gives 6.0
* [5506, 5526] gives 5.8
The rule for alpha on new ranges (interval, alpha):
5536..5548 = 99.7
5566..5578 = 93.6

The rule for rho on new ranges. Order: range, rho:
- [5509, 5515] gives 589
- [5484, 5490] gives 543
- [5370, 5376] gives 550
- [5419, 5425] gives 582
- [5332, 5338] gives 567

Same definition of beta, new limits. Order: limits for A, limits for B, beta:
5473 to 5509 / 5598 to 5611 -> 8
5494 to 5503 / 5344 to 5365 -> -1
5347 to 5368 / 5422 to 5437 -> -6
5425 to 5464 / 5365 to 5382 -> -6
